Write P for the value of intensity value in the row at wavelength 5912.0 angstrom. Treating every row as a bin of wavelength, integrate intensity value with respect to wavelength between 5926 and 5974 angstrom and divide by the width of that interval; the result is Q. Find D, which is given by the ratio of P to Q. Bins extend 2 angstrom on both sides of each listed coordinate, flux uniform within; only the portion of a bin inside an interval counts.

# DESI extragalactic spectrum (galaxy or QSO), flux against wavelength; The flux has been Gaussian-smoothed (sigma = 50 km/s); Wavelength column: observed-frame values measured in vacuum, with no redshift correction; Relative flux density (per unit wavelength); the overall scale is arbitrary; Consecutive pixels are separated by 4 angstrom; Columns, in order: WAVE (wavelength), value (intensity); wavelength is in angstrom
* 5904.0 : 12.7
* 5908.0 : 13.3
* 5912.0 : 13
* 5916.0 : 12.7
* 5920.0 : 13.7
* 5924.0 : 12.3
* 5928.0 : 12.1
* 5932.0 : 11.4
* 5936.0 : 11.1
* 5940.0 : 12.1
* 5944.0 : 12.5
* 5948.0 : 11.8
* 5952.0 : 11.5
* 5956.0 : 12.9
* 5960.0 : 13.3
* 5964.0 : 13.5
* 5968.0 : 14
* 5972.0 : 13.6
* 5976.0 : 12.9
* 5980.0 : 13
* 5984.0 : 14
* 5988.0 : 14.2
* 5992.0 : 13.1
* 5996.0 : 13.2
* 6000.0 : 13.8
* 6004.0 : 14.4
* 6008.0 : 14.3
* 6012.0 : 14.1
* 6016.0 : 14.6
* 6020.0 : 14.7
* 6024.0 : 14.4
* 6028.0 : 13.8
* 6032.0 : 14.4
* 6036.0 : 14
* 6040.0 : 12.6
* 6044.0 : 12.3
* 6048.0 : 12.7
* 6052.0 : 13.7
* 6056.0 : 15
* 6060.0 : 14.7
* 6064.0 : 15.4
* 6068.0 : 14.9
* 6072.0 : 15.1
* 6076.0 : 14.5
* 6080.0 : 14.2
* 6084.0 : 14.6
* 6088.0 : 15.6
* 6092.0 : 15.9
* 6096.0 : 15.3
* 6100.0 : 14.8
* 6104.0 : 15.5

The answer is 1.041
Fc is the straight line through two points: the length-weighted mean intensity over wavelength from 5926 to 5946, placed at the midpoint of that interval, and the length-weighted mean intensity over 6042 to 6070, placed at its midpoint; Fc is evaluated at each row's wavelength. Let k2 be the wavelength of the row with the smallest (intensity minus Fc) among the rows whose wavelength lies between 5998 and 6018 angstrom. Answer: 6000.0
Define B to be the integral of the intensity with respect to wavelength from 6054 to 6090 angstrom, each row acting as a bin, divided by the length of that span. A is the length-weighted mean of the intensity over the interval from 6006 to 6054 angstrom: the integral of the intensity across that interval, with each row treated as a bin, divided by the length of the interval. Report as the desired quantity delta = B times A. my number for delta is 205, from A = 13.8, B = 14.9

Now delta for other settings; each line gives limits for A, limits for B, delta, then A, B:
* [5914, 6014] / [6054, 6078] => 194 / 13.0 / 14.9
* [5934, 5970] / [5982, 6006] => 173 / 12.5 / 13.8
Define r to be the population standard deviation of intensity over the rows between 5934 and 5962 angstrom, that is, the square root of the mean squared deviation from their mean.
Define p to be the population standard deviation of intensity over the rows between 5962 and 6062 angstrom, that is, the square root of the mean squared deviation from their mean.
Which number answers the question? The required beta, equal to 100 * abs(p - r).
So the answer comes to 1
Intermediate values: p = 0.71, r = 0.72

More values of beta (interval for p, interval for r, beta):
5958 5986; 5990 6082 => 41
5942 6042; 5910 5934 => 11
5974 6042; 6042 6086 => 32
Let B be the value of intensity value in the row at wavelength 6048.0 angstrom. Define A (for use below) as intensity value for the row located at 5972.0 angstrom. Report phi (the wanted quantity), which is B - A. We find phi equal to -0.9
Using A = 13.6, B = 12.7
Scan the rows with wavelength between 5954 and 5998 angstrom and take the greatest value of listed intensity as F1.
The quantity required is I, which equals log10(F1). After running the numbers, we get 1.15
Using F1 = 14.2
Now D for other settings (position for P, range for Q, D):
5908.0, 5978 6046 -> 0.963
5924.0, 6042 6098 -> 0.845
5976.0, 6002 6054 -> 0.932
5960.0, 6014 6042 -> 0.945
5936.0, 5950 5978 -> 0.847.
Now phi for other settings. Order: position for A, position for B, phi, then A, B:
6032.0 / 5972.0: -0.8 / 14.4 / 13.6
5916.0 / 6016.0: 1.9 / 12.7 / 14.6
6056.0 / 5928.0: -2.9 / 15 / 12.1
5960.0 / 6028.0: 0.5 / 13.3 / 13.8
